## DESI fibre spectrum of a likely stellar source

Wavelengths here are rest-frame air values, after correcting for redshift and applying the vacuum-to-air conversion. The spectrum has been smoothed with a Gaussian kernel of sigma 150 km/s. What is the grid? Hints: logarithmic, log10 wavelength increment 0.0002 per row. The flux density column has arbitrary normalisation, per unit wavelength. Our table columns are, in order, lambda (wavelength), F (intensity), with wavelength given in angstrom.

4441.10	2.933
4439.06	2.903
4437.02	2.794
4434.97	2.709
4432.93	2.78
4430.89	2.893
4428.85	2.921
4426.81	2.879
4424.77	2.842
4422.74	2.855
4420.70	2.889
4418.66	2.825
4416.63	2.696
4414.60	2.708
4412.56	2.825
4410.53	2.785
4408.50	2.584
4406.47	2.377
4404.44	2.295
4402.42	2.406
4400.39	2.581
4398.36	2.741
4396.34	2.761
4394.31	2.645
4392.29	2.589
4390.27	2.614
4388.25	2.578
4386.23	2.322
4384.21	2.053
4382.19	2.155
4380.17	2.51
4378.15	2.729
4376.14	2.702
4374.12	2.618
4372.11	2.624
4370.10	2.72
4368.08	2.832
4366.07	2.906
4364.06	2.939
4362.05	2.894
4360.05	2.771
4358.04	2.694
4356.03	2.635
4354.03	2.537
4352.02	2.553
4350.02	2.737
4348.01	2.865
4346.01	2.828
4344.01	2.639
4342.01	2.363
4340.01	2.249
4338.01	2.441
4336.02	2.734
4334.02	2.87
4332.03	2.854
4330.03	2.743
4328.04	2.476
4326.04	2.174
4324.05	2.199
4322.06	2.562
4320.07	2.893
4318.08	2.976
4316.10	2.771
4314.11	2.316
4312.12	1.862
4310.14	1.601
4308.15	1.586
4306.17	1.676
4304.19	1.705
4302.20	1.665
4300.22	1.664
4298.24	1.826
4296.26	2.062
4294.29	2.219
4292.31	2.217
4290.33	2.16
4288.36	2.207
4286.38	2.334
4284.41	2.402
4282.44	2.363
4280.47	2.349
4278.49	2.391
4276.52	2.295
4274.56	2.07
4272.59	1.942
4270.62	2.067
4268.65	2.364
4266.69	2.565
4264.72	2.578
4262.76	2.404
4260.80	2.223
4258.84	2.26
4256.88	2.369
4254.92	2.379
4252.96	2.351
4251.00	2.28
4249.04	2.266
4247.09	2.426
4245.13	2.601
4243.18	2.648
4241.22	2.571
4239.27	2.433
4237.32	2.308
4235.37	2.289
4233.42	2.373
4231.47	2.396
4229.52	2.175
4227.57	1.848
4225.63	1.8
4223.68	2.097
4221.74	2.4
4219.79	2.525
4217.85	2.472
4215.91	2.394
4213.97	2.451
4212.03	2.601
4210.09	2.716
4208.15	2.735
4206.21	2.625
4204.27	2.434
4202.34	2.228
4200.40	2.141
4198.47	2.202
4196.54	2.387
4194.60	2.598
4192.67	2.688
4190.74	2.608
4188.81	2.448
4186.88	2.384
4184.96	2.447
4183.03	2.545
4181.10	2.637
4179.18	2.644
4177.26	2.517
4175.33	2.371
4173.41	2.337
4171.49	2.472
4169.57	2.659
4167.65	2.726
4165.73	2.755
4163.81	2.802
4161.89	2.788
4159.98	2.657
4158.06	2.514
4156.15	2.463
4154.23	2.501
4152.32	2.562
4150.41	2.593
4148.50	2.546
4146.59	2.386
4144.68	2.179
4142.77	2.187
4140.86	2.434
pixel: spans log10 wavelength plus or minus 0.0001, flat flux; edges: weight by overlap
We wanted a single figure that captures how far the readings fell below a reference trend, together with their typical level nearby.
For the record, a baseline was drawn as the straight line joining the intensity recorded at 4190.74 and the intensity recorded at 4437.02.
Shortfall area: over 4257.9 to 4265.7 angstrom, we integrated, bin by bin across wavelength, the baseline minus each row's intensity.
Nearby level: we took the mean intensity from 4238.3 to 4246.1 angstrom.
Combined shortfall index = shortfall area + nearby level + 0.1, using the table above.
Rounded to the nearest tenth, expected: 5.0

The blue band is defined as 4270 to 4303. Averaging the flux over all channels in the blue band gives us 2.1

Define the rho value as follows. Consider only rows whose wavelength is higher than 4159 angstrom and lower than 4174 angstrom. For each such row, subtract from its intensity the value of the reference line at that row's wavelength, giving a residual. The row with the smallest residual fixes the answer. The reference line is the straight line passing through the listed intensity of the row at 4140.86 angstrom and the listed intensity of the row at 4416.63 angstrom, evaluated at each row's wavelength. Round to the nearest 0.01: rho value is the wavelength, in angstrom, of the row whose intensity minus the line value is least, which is 4173.41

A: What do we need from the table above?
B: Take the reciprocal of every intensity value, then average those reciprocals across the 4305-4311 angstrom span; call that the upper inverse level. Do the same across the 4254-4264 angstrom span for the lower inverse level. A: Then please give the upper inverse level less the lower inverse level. 0.19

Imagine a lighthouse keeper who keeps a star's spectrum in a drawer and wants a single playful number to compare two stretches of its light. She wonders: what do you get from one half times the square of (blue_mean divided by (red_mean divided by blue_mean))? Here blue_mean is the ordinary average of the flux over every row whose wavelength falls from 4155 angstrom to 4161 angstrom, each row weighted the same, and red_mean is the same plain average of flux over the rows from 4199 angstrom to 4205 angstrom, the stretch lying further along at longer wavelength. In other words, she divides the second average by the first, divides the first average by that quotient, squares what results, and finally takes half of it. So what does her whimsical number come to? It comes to 4.1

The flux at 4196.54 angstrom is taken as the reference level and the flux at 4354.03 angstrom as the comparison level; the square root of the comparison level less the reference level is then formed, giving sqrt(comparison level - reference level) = 0.39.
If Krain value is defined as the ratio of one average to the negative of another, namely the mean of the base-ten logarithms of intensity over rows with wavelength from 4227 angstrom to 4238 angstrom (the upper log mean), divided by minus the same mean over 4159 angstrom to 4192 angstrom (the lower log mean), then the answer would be -0.85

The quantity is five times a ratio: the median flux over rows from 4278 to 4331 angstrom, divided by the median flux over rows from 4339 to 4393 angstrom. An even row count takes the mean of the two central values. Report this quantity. 4.2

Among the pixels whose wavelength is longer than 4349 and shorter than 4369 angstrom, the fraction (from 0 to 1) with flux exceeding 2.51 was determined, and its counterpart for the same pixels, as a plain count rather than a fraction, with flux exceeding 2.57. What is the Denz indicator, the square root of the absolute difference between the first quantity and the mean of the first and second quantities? 1.9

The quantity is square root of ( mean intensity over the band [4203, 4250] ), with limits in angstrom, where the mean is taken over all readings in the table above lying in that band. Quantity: 1.55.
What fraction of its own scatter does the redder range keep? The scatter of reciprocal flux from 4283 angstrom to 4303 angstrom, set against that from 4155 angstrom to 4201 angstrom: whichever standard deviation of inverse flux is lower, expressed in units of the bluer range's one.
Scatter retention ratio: 1.0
